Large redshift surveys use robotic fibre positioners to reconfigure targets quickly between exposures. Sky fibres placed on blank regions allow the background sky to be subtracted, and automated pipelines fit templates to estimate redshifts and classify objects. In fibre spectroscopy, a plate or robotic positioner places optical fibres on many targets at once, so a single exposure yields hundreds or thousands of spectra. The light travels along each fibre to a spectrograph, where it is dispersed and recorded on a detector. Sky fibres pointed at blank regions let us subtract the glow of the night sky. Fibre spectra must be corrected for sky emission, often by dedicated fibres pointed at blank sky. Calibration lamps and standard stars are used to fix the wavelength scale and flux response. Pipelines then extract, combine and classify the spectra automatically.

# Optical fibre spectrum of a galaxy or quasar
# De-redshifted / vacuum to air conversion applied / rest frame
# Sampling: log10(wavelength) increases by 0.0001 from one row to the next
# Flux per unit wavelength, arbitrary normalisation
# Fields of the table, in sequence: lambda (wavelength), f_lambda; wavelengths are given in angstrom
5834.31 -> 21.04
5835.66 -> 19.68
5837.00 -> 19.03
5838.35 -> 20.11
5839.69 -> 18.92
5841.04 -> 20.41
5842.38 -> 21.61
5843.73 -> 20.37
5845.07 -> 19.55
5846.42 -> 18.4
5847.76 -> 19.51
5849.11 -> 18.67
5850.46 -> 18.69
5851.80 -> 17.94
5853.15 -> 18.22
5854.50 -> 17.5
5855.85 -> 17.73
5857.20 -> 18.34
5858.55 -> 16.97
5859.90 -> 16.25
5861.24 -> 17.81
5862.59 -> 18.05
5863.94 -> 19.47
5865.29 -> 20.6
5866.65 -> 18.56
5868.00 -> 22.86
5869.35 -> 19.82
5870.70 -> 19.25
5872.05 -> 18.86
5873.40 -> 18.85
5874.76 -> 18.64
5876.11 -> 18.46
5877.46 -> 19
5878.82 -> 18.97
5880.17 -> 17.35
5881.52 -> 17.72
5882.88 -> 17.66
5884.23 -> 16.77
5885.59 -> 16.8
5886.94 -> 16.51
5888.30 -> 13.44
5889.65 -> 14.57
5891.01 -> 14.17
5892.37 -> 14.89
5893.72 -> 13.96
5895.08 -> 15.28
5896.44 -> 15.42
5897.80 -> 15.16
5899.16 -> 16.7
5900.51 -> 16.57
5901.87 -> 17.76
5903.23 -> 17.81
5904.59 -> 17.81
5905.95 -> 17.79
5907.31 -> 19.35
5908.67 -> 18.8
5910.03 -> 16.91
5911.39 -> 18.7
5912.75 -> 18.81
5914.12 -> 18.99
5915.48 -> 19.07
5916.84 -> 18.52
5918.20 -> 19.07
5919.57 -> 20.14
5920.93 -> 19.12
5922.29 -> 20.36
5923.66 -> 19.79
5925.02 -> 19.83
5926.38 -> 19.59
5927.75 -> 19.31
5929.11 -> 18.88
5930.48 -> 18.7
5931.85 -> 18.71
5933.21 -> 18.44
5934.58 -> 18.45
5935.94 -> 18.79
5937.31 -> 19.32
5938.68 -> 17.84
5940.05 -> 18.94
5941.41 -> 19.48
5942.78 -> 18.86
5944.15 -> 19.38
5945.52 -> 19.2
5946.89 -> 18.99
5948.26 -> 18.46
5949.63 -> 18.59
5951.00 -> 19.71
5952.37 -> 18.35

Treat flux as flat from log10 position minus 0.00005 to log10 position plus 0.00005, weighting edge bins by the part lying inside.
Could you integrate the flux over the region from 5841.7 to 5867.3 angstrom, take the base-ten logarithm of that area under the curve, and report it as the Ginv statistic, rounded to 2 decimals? 2.68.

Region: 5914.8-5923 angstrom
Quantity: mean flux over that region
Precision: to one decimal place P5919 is 19.4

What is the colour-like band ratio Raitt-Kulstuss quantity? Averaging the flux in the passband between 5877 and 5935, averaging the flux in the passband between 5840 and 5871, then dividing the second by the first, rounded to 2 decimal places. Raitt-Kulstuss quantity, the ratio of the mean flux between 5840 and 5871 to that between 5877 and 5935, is 1.07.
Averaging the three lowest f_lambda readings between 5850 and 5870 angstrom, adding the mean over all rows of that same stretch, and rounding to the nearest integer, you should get 35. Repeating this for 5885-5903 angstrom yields 29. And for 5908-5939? 37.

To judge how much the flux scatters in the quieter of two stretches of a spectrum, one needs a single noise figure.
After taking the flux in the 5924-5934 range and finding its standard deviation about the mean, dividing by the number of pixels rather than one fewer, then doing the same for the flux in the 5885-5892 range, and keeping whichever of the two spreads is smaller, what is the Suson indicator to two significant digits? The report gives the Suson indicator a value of 0.48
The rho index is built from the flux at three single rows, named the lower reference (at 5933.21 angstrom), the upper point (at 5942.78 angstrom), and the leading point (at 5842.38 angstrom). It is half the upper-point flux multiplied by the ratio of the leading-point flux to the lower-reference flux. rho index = 11.1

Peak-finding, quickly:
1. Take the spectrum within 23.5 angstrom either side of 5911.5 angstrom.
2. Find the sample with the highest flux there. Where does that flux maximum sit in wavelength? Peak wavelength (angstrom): 5922.29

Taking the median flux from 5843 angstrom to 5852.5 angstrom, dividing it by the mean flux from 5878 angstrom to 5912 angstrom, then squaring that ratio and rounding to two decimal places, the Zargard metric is 1.26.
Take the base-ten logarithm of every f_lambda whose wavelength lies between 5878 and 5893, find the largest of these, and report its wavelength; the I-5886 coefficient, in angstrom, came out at 5878.82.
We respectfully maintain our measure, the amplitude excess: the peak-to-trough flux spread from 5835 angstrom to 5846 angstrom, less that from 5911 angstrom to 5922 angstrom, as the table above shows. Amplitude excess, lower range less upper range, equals 1.1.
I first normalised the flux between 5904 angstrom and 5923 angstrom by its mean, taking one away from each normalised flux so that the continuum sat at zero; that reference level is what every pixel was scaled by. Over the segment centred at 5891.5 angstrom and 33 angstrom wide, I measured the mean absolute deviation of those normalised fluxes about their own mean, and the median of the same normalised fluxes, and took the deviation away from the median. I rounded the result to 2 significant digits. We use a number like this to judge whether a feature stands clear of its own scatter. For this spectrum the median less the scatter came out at -0.18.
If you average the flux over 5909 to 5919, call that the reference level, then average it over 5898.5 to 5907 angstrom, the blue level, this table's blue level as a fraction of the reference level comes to 0.94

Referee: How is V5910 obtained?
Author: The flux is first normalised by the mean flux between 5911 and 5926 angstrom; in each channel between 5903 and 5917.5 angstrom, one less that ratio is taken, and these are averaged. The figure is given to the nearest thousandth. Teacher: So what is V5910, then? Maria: 0.046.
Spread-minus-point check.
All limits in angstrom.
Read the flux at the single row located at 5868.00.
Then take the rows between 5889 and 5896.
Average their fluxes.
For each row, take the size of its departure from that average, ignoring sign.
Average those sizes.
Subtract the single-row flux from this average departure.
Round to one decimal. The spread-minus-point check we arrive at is -22.5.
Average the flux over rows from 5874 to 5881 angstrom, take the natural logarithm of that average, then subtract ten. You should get -7.08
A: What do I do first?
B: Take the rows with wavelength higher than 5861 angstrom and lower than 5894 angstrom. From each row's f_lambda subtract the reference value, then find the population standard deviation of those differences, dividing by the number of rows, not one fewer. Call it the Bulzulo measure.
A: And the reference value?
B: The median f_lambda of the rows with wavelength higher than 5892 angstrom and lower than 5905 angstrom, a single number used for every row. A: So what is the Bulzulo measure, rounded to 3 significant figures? 2.18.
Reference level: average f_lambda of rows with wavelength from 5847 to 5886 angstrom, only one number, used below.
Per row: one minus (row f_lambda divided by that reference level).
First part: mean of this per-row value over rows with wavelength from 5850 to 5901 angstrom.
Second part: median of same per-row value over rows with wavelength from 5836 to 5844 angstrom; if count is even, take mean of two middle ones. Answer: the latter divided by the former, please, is -1.8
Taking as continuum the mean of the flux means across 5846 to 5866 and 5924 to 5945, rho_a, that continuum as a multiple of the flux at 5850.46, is 1.00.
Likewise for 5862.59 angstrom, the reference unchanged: 1.03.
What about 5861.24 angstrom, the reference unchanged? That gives 1.05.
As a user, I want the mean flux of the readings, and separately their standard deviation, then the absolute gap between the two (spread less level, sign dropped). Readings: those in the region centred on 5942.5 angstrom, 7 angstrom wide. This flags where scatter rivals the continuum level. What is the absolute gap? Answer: 18.9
